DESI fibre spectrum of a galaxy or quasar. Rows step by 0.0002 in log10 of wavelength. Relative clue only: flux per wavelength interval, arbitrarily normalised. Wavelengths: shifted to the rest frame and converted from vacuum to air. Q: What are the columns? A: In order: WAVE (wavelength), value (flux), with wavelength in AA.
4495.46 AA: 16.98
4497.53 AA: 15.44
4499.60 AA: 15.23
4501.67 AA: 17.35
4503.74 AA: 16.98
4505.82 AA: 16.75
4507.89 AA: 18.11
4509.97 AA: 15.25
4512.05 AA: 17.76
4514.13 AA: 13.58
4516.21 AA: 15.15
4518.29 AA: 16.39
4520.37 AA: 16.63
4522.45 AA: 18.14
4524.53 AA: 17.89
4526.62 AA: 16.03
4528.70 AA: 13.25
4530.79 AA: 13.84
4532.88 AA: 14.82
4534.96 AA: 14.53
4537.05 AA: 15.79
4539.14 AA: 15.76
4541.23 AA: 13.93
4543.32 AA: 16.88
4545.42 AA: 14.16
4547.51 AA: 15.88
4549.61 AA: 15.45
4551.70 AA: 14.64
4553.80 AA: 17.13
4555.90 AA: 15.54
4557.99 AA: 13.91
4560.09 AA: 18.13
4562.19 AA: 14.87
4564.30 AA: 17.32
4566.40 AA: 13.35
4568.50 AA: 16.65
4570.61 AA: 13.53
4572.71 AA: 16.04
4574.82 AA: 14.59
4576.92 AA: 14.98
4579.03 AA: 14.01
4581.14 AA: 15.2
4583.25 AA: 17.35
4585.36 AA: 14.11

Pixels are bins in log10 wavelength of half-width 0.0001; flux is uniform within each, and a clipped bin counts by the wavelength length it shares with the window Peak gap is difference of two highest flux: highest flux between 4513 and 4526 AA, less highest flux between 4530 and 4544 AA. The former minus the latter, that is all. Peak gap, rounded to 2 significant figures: 1.3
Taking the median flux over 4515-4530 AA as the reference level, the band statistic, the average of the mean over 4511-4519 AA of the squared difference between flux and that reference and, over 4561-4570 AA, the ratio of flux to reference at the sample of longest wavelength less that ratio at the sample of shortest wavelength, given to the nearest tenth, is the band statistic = 1.5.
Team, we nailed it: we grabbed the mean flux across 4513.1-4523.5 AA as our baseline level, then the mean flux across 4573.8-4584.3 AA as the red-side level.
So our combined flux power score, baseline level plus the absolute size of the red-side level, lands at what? 31.2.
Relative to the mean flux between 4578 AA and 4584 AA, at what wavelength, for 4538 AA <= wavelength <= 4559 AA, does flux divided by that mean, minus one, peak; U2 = 4553.80 AA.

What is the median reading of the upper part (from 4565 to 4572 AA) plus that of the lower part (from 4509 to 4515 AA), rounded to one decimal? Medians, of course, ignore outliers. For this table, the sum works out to 28.8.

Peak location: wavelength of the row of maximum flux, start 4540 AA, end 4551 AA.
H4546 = 4543.32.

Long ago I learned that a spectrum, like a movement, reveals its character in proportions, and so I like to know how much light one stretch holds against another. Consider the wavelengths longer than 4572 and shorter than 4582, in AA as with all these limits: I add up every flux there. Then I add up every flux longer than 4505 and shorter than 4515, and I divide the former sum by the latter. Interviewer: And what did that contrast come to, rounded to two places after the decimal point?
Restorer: 0.92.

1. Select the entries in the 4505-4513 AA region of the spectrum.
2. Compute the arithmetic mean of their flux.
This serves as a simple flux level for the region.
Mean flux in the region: 17.0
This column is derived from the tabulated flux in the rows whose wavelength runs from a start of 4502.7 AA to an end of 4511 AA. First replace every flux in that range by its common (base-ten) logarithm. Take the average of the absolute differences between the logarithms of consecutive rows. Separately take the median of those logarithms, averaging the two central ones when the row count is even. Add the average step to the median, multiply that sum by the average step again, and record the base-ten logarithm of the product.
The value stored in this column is -1.32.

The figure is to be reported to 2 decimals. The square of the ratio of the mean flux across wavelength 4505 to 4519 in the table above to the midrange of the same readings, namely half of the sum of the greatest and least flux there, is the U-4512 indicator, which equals 1.04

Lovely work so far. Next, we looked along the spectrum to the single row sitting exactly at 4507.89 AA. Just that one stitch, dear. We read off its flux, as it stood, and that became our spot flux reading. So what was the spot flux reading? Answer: 18.11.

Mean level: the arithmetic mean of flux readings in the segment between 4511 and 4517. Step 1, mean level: 15.50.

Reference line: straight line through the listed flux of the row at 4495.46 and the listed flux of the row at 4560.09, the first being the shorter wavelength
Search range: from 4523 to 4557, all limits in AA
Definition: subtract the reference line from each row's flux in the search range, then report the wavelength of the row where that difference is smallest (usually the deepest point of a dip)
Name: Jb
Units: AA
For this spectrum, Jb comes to 4528.70 AA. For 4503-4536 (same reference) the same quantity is 4528.70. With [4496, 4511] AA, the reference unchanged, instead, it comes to 4509.97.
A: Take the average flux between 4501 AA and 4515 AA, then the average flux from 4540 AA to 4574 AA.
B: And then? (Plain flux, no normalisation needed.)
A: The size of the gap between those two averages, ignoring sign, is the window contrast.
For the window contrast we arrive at 1.1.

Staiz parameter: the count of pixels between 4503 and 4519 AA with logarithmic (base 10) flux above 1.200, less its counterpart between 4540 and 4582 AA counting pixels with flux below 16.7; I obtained -11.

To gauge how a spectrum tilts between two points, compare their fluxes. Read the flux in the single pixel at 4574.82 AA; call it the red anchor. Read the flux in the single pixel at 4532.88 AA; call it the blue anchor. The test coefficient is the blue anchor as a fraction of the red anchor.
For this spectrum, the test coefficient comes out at 1.02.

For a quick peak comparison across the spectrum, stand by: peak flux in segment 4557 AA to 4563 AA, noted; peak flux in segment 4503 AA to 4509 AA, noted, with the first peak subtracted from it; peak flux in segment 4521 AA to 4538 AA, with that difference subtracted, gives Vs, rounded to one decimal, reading 18.2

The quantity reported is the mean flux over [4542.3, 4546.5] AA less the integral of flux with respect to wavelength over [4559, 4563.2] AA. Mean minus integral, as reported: -53.8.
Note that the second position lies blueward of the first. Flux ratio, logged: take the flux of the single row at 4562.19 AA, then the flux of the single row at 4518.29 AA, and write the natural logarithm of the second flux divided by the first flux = 0.10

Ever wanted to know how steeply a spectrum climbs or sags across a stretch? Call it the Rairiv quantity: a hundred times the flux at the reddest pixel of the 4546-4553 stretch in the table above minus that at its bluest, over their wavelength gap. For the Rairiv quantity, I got -30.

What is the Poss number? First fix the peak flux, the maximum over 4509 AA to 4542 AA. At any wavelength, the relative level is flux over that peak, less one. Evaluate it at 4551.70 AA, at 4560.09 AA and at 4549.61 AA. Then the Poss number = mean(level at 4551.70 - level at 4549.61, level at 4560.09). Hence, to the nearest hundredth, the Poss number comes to -0.02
